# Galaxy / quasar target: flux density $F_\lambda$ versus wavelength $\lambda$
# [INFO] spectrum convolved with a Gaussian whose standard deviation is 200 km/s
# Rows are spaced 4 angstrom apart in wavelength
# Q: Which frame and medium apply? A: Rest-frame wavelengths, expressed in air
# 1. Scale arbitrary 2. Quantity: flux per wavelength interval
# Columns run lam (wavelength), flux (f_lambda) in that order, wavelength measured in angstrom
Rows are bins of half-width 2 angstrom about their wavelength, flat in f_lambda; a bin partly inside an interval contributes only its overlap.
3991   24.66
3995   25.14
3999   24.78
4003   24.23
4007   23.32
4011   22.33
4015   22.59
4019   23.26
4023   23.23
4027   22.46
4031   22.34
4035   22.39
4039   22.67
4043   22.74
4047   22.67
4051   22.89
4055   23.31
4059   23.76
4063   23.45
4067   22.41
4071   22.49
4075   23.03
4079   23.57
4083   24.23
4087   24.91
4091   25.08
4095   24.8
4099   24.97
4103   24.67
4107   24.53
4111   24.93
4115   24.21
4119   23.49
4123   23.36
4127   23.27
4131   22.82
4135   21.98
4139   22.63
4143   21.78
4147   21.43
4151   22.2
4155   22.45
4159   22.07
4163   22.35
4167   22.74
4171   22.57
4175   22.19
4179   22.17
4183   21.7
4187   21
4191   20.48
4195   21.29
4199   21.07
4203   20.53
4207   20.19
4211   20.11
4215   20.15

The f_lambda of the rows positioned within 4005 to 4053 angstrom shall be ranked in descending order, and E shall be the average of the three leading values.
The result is 23.3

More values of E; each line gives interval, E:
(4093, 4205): 24.9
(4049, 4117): 25.0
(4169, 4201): 22.3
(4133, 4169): 22.6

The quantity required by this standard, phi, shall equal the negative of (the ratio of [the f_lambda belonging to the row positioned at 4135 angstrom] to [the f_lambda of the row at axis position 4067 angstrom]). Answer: -0.98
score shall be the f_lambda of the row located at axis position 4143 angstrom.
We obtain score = 21.78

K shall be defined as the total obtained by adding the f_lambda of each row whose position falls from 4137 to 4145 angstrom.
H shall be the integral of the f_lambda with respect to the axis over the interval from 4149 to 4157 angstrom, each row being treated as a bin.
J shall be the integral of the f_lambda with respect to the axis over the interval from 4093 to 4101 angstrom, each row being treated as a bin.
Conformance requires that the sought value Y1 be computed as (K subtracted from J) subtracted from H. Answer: 24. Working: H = 179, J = 199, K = 44.4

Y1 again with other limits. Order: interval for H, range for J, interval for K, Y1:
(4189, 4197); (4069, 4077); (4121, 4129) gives 32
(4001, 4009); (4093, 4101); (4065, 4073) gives 36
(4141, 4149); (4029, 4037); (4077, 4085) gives 42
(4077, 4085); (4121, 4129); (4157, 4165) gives 49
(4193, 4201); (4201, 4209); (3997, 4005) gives 56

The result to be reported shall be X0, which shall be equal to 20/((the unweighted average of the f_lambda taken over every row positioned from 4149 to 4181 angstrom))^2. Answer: 0.0401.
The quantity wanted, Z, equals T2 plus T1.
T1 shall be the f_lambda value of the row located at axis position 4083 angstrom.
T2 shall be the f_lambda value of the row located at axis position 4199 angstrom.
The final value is 45.3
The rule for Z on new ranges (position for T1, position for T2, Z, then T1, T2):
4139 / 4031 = 45.0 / 22.63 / 22.34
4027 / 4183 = 44.2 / 22.46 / 21.7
